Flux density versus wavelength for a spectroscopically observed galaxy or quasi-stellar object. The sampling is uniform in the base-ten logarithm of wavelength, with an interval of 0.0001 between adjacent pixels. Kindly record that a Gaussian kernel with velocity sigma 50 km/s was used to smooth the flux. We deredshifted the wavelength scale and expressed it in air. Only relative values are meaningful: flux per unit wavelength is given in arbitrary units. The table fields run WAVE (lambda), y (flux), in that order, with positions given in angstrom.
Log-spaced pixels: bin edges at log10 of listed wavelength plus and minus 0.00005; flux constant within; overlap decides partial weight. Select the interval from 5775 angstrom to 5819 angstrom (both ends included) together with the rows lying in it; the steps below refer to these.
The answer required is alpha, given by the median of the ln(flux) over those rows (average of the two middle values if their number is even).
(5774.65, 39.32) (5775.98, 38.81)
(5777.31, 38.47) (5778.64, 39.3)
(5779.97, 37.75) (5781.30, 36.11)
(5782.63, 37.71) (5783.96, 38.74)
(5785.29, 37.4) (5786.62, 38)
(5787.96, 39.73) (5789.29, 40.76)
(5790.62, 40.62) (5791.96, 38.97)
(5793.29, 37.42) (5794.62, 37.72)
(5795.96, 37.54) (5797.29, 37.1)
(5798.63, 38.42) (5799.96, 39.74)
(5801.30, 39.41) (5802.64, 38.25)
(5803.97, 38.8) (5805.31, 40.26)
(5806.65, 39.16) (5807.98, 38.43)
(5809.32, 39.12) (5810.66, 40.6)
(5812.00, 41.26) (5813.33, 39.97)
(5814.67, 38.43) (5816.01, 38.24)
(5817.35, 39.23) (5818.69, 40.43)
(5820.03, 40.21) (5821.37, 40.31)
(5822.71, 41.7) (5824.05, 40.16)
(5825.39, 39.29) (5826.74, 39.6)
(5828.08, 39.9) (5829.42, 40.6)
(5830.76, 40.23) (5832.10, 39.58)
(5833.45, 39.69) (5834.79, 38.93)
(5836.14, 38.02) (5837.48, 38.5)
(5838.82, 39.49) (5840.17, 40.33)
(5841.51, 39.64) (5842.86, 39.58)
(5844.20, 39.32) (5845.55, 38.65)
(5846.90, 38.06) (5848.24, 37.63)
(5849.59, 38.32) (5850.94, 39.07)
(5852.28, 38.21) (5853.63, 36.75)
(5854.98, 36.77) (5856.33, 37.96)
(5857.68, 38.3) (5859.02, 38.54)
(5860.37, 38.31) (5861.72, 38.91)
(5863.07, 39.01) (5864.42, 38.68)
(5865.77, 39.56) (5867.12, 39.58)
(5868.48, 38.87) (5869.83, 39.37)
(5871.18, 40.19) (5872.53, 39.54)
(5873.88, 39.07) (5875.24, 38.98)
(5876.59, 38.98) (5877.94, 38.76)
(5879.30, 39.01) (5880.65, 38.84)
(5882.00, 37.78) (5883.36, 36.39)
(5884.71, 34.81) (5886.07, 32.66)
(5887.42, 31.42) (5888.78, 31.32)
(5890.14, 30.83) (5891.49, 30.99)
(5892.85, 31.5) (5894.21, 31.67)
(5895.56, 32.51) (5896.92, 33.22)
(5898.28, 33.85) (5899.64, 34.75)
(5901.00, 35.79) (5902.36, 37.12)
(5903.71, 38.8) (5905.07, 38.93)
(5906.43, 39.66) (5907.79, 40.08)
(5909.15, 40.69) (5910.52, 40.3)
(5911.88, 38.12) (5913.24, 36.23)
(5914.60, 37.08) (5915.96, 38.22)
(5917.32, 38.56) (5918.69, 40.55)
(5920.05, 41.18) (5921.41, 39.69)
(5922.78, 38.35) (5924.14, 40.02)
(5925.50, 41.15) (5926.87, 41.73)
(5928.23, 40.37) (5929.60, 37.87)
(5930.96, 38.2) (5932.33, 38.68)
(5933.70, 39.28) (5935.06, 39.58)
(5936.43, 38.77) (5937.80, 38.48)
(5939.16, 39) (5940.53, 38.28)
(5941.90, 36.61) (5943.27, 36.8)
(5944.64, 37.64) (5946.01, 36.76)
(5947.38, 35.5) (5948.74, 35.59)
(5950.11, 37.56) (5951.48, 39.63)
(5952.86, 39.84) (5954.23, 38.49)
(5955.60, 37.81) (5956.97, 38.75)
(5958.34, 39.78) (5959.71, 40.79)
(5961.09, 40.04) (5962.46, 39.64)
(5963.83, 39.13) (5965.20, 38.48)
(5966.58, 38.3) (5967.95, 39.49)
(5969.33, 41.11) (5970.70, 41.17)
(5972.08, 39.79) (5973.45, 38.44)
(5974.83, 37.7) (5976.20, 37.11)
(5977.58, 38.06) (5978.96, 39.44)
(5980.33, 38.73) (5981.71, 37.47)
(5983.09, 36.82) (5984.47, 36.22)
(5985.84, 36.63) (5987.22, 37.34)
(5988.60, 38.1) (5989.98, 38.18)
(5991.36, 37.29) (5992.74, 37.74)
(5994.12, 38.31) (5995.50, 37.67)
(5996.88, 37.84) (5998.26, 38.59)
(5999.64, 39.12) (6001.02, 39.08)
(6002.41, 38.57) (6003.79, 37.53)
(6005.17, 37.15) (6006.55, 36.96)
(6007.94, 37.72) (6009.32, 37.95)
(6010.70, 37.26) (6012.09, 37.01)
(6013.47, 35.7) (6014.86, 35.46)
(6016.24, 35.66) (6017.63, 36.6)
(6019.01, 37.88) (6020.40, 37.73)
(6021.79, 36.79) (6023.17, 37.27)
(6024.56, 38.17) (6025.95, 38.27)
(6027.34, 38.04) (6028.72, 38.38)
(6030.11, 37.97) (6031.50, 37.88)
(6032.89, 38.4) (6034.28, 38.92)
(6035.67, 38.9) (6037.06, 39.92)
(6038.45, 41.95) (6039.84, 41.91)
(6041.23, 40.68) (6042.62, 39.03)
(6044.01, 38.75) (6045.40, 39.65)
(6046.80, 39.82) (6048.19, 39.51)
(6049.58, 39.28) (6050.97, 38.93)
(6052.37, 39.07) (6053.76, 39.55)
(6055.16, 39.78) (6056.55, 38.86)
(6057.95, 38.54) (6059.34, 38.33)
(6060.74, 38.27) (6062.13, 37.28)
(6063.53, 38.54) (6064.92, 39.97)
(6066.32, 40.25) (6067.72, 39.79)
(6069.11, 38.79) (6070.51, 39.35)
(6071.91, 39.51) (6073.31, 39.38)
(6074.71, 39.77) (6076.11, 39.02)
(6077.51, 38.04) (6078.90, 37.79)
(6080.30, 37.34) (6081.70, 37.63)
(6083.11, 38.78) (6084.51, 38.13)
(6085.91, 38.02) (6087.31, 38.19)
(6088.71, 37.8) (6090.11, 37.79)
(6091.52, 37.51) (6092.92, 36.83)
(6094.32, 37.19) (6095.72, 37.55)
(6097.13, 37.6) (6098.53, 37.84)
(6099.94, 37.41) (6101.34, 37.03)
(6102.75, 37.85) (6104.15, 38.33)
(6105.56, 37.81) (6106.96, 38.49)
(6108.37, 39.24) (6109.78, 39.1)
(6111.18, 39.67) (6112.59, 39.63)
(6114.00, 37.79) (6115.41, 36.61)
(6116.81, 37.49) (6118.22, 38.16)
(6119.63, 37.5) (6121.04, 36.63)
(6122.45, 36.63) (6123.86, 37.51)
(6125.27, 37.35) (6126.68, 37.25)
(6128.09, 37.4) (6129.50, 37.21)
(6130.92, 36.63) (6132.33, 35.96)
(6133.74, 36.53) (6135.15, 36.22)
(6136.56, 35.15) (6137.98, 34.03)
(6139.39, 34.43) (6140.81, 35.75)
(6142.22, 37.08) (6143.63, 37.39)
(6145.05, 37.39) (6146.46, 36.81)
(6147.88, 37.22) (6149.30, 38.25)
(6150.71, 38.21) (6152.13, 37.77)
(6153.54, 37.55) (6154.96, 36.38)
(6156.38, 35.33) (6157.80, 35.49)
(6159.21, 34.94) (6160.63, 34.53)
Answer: 3.66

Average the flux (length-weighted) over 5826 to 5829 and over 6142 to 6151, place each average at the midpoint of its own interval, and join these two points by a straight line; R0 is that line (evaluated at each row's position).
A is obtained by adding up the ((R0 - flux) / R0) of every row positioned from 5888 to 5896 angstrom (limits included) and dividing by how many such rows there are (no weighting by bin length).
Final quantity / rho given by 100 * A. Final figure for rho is 20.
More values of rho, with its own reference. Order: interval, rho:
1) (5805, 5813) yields 0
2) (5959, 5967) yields -2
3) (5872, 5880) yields 1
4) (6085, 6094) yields 1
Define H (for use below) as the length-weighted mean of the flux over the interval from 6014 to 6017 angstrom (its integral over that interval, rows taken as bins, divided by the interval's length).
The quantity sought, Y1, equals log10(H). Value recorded 1.55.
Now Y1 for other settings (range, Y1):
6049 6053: 1.59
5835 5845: 1.59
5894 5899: 1.52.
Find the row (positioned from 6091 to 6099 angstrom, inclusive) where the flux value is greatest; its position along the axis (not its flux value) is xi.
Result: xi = 6098.53 angstrom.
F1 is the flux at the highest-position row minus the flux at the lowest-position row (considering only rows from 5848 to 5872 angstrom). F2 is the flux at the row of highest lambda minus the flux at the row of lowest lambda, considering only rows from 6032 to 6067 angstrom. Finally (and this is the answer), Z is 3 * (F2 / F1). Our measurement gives 2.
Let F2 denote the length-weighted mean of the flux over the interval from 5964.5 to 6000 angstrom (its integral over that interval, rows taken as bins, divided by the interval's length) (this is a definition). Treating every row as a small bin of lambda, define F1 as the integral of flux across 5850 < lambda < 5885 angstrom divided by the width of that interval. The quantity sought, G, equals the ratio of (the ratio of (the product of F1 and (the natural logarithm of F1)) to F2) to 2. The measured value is 1.84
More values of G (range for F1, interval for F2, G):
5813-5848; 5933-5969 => 1.89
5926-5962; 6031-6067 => 1.79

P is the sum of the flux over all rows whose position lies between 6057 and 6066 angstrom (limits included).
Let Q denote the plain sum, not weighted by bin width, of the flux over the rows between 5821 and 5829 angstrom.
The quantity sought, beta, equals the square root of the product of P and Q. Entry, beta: 236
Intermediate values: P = 231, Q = 241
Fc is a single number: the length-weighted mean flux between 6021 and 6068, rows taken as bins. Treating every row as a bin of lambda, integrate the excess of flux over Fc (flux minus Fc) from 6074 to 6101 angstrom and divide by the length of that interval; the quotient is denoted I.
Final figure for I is -1.1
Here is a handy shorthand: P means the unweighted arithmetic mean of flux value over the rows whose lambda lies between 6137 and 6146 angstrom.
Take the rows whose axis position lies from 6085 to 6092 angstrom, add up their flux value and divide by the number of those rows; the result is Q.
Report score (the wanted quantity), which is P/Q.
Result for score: 0.95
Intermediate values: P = 36.0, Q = 37.9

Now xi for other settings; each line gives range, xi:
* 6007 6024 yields 6009.32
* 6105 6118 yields 6111.18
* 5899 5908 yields 5907.79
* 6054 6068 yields 6066.32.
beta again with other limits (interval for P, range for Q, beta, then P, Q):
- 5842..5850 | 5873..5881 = 233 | 232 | 234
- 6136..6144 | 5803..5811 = 225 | 214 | 236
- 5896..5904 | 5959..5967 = 225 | 214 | 236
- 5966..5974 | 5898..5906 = 229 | 238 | 219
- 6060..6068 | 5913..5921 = 233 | 234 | 232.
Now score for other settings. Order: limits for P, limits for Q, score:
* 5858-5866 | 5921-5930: 0.97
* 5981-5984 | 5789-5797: 0.96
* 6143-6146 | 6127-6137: 1.03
